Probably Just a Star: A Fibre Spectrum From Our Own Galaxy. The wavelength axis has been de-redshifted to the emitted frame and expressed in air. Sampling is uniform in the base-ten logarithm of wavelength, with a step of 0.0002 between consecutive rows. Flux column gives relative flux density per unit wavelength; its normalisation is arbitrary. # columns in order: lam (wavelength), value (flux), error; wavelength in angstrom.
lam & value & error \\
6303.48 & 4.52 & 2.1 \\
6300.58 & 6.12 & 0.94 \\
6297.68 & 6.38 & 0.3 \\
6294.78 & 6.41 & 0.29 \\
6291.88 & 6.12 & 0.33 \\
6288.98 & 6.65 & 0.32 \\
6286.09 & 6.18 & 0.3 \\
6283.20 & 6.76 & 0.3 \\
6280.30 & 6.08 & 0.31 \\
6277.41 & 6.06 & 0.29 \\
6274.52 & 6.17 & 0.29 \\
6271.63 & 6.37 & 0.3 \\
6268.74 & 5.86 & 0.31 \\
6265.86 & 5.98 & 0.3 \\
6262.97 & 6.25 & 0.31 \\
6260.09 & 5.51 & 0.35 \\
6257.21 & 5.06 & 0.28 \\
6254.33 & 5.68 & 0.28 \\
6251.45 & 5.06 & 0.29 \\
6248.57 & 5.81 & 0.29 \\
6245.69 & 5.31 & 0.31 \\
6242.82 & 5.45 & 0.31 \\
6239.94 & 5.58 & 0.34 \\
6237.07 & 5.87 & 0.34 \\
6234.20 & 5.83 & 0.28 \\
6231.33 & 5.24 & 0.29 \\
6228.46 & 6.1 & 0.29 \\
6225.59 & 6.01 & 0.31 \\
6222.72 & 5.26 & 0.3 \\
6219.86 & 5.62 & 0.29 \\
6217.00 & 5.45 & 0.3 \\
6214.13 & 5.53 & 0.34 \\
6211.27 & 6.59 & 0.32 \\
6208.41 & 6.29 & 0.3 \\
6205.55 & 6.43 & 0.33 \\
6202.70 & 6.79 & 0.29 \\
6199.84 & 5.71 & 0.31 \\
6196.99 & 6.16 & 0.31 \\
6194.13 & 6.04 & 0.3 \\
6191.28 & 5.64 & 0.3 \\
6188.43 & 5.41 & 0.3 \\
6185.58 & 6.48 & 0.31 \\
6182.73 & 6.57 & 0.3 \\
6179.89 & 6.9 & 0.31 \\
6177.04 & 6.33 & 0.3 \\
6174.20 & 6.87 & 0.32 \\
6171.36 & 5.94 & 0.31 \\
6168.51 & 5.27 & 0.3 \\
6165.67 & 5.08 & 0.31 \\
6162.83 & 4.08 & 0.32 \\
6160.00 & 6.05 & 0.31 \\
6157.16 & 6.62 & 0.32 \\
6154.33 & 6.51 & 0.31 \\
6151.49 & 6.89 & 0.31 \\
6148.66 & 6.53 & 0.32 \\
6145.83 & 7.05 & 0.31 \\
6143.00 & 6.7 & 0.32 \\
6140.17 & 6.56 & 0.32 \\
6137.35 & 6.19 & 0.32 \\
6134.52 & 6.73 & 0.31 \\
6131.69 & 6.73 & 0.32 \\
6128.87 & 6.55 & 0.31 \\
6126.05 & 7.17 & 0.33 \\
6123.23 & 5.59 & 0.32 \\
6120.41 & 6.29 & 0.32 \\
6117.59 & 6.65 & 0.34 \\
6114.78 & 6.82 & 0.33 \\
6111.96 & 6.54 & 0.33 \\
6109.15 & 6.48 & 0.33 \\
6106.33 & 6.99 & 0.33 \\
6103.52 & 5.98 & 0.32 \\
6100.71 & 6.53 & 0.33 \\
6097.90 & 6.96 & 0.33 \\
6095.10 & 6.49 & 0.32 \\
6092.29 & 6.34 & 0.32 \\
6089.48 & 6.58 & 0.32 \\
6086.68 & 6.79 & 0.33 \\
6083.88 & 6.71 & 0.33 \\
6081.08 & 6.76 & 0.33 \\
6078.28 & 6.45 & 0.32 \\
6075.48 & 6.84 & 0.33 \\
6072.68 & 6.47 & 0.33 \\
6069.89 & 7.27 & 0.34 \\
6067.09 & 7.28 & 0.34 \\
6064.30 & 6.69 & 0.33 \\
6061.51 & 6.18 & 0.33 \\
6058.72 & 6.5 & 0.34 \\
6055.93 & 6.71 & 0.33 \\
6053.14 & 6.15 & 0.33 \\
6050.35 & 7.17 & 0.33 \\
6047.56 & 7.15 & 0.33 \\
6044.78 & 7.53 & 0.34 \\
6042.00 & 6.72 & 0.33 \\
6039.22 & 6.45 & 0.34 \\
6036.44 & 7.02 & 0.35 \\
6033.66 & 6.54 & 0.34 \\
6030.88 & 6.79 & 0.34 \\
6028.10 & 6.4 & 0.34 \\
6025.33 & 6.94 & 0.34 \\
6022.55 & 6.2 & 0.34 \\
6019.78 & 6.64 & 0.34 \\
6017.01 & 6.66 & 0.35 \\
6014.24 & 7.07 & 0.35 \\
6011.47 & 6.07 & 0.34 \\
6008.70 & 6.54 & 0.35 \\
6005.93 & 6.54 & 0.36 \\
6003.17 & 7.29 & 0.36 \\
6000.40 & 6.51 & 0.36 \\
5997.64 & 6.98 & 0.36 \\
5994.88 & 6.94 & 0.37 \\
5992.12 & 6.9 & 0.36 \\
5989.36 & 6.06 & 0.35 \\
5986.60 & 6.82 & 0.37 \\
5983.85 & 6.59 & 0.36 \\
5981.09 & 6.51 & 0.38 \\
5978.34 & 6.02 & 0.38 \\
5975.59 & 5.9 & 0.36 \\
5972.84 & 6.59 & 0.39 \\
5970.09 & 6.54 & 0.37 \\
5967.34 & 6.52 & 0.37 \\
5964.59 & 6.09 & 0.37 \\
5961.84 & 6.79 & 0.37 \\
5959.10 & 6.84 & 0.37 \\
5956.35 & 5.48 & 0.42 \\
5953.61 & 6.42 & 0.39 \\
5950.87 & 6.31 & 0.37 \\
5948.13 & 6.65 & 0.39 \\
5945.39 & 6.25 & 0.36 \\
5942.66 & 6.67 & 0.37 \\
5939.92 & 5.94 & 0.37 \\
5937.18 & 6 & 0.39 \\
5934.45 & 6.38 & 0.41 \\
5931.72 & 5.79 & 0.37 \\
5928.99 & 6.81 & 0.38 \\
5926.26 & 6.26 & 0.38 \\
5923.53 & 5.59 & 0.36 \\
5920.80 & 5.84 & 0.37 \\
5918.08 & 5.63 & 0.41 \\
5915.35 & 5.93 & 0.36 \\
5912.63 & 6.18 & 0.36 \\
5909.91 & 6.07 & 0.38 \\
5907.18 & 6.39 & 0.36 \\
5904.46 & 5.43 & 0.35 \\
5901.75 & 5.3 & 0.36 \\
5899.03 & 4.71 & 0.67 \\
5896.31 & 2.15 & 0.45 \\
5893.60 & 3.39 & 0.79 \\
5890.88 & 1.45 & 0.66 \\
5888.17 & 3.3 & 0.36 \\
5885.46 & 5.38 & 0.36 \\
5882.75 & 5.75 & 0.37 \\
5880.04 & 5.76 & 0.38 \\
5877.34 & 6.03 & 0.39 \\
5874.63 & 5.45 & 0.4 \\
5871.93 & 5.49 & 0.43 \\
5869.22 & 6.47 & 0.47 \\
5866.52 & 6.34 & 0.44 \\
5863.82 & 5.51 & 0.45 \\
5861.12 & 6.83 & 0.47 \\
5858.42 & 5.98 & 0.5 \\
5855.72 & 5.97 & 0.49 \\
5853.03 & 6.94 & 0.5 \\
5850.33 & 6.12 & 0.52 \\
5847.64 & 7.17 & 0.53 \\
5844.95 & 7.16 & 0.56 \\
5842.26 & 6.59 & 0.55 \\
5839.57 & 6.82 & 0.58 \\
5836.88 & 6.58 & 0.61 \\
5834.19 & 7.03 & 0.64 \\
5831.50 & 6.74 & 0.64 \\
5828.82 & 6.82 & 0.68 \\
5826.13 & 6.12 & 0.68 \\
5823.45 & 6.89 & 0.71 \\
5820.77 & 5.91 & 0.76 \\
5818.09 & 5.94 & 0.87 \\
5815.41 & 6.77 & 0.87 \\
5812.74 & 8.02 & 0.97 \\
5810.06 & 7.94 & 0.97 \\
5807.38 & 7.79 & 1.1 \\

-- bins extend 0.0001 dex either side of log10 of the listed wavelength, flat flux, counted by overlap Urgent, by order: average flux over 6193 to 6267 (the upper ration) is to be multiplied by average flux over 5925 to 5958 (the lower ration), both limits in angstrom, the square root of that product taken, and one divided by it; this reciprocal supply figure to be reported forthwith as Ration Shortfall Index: 0.166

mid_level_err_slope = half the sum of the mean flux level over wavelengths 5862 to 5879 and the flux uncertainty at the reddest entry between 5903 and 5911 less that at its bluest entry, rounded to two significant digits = 3.0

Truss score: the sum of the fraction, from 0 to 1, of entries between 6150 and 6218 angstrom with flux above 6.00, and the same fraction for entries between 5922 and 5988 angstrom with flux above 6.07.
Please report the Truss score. 1.33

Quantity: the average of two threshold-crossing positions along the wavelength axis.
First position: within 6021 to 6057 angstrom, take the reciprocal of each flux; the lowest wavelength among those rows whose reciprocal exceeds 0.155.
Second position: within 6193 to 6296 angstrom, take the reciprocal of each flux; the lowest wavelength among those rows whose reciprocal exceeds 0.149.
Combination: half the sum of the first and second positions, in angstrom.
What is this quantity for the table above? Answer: 6108.3 angstrom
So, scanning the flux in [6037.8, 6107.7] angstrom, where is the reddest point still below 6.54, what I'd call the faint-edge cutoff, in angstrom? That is 6103.52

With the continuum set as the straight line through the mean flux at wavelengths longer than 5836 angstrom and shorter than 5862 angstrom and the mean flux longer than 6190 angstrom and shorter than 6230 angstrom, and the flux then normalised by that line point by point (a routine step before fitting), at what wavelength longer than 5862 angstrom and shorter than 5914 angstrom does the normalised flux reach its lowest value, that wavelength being 5890.88 angstrom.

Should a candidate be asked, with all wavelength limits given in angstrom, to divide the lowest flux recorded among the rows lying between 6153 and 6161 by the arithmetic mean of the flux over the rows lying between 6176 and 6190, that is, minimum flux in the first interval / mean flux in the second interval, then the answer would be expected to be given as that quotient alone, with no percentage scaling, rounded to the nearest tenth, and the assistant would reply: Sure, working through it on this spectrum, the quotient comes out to 1.0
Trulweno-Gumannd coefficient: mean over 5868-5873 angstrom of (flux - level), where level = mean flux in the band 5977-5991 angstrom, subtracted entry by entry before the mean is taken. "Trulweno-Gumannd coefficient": -0.42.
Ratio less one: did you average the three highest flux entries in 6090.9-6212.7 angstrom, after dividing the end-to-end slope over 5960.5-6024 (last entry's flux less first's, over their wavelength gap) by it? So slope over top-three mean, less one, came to -1.001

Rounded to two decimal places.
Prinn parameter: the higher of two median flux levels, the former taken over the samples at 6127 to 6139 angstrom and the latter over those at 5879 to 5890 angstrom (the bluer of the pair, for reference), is 6.64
